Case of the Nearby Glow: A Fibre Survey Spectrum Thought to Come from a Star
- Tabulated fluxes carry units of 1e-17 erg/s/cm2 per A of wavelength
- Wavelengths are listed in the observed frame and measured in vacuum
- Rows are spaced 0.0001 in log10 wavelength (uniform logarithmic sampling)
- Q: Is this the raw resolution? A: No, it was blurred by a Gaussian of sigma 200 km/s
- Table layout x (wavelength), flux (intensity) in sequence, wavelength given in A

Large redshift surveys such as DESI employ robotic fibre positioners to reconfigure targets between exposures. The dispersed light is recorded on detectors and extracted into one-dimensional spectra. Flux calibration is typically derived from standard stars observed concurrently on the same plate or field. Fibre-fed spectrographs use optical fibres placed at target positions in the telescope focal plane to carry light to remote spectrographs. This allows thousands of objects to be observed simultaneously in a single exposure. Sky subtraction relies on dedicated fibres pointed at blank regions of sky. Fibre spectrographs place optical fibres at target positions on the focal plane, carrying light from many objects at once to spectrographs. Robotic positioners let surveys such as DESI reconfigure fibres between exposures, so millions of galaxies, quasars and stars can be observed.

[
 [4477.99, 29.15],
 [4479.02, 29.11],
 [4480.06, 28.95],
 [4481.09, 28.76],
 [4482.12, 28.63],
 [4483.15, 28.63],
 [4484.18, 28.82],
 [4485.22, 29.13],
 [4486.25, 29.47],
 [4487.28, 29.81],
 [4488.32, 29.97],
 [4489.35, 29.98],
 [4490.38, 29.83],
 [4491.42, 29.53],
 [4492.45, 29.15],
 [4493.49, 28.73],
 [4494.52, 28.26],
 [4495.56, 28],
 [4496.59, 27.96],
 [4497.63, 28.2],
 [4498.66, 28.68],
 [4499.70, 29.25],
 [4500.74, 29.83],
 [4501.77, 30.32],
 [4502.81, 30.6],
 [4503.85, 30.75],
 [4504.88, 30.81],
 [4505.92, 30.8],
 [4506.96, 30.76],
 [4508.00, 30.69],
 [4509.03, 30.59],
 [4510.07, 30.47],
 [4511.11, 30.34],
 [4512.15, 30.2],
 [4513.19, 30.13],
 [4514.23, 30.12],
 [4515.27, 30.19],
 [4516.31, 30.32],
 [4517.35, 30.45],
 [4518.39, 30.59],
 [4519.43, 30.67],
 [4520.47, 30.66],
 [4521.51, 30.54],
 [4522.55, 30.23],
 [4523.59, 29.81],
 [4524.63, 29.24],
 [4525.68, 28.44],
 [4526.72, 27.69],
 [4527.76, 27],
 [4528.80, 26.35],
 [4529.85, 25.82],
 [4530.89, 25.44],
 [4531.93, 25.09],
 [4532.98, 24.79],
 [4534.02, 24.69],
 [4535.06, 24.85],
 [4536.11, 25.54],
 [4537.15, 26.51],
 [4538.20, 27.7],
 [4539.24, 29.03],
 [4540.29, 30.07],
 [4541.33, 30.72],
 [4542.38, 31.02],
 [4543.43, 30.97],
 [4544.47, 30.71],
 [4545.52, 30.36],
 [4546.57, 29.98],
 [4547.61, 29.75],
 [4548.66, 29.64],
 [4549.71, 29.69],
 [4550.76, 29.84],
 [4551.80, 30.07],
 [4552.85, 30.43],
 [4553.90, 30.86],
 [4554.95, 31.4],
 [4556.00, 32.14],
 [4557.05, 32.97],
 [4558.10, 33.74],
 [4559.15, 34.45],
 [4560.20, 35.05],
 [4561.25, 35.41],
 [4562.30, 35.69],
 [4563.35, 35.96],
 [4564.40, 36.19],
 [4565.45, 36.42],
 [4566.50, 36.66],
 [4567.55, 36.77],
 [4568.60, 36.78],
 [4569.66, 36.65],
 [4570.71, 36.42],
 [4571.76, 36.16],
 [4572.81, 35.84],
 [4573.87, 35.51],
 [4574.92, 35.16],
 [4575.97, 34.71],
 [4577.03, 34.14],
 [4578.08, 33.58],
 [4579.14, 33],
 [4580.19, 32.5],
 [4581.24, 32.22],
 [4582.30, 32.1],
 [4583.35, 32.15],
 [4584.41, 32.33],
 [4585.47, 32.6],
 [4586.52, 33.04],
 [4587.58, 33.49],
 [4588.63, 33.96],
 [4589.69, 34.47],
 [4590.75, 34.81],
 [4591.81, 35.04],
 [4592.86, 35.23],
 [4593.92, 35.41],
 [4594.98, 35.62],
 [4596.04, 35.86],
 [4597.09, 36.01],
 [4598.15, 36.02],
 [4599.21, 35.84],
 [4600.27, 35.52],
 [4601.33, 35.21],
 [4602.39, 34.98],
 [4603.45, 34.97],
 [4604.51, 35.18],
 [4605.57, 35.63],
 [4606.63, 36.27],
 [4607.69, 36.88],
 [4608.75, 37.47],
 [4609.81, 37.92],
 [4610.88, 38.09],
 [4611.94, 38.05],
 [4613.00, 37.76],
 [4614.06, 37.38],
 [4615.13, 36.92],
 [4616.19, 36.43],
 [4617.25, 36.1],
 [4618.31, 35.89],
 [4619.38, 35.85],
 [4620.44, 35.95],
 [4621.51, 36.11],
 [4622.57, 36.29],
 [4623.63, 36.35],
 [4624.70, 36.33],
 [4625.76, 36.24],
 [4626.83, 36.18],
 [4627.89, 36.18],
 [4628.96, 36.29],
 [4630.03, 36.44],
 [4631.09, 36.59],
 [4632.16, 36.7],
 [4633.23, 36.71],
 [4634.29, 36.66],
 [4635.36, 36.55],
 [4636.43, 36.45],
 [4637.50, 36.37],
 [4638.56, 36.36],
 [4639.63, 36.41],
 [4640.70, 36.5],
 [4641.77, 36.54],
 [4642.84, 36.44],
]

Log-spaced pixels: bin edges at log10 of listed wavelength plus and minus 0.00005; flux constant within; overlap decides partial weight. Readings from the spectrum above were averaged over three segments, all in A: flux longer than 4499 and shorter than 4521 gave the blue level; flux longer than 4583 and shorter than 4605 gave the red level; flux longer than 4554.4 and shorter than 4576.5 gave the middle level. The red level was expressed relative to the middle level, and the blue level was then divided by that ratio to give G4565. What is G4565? 31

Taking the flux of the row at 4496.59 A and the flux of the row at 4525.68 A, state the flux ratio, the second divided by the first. 1.02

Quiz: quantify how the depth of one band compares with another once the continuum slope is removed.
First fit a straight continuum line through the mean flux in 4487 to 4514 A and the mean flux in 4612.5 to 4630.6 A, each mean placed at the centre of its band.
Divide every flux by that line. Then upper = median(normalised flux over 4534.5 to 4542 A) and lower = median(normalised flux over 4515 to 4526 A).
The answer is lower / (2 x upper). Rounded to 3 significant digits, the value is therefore 0.568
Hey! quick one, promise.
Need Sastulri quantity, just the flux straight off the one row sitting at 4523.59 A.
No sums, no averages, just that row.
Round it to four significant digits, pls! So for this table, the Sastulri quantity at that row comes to 29.81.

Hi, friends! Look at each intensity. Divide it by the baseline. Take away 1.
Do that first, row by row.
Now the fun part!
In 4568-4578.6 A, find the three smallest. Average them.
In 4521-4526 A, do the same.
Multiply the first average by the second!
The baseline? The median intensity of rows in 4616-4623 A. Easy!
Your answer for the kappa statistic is 0.010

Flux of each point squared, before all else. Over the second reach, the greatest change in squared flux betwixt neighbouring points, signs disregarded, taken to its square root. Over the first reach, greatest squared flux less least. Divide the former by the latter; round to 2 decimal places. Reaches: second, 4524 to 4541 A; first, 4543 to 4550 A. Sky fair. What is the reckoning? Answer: 0.11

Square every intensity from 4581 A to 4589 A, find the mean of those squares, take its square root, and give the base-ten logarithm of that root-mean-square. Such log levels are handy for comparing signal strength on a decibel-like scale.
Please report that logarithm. 1.52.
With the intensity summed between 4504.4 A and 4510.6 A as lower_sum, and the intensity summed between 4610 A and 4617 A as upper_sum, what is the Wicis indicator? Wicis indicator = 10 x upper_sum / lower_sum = 12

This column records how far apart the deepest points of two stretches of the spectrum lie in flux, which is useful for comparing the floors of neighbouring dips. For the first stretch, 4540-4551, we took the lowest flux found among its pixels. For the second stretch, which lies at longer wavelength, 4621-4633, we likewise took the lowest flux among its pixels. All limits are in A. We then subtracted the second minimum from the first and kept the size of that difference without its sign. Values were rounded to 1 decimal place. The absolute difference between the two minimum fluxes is 6.5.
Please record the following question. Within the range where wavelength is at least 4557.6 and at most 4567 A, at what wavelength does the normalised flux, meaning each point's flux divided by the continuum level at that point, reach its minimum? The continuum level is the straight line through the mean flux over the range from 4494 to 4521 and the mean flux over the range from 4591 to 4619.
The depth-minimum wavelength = 4558.10 A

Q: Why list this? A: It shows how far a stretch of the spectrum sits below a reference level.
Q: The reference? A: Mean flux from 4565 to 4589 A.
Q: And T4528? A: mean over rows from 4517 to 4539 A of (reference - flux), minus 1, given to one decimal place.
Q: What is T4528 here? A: 5.7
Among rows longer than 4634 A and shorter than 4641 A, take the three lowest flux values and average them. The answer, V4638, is 36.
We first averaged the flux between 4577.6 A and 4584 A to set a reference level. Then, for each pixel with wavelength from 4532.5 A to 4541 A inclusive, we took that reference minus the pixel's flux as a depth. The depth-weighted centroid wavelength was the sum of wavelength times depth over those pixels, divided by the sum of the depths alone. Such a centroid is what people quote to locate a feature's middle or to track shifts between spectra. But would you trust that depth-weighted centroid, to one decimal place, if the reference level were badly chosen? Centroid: 4535.9 A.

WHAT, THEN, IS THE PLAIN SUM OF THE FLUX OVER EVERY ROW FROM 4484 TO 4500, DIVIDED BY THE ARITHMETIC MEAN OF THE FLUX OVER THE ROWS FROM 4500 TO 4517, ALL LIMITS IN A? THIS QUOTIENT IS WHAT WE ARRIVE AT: 15.3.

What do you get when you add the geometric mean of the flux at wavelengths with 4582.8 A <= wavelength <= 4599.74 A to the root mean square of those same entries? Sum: 69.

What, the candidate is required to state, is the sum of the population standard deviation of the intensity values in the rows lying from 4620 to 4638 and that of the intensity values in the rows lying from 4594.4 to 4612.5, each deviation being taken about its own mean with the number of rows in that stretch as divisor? 1.3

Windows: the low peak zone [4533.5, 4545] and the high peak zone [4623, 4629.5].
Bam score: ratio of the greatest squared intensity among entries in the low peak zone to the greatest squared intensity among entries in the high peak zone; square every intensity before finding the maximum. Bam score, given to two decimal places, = 0.73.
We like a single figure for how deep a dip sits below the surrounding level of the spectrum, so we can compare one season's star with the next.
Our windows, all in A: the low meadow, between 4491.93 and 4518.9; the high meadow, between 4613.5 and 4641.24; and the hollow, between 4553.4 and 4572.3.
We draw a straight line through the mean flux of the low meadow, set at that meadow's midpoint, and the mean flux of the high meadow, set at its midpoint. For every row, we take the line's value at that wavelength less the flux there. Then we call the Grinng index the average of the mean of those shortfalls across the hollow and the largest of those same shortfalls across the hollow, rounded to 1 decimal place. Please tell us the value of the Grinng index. -0.2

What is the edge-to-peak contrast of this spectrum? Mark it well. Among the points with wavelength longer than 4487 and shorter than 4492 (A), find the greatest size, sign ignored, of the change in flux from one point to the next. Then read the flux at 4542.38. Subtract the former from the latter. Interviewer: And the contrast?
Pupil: 30.7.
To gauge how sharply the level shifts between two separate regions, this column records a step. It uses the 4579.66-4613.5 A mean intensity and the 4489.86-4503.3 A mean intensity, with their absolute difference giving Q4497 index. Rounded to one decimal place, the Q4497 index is 6.0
